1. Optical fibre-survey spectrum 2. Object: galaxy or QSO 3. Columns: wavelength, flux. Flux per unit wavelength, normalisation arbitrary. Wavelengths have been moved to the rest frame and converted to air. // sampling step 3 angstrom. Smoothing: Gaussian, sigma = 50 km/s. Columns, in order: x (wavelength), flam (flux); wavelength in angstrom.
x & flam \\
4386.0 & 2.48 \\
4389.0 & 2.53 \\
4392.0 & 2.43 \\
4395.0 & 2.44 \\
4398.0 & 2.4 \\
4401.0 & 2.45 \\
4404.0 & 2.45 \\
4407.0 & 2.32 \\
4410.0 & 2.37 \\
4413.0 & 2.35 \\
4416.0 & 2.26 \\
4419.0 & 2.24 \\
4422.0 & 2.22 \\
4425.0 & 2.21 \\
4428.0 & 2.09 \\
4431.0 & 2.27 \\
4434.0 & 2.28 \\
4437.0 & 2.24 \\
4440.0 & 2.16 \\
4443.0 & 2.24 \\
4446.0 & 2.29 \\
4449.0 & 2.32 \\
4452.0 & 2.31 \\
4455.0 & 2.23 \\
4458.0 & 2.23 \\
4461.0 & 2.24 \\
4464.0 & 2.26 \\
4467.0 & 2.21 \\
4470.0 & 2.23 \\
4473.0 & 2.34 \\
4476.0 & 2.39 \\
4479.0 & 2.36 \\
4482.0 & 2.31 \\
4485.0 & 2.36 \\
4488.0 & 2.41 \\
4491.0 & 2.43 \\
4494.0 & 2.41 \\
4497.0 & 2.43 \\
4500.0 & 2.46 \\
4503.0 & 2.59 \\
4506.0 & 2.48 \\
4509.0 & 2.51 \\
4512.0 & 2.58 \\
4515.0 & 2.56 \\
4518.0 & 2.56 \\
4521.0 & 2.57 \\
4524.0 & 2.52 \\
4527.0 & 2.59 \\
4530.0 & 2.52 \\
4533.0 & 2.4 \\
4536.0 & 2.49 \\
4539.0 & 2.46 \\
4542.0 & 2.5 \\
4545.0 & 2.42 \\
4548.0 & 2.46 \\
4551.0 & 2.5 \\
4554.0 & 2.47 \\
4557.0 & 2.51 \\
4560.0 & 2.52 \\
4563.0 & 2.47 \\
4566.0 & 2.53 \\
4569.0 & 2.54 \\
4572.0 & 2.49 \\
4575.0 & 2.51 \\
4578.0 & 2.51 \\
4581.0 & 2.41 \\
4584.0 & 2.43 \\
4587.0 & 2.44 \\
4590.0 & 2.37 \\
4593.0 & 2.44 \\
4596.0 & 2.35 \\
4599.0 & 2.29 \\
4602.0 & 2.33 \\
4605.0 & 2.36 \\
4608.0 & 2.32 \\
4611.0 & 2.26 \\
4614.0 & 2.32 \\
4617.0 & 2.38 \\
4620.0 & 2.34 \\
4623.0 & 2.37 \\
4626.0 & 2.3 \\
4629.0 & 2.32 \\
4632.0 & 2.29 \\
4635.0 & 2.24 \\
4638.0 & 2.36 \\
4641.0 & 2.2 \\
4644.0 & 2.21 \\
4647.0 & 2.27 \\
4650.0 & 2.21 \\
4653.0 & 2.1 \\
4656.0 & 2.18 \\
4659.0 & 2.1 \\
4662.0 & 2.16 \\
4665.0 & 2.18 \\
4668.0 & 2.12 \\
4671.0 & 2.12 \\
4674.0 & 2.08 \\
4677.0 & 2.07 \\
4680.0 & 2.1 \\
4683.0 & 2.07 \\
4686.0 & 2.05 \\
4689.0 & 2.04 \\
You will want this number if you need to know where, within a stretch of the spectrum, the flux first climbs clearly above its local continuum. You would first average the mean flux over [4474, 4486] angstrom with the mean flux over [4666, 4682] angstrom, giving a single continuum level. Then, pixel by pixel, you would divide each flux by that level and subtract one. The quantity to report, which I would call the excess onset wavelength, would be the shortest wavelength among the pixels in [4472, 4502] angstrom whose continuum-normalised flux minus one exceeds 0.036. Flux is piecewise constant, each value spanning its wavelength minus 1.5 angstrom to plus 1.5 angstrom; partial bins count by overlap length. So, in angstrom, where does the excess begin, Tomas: 4473.0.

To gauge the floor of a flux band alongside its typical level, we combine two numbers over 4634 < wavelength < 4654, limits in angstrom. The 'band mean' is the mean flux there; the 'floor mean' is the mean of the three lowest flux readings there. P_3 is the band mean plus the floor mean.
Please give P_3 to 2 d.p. 4.40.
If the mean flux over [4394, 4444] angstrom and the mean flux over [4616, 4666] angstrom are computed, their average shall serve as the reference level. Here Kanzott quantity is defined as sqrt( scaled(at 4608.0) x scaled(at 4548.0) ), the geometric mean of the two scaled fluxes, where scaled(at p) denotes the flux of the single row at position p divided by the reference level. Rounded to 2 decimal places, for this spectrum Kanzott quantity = 1.05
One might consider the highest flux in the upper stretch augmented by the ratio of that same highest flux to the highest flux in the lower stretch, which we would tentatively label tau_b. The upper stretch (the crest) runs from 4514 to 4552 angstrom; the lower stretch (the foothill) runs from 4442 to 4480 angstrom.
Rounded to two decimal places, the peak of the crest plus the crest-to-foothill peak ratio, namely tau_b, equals 3.67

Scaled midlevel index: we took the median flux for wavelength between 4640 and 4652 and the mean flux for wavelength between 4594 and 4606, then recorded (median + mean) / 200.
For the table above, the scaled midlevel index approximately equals 0.0227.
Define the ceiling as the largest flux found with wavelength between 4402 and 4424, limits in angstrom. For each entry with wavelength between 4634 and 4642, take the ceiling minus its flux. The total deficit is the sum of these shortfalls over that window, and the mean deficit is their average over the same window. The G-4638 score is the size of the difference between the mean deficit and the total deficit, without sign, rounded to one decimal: 0.4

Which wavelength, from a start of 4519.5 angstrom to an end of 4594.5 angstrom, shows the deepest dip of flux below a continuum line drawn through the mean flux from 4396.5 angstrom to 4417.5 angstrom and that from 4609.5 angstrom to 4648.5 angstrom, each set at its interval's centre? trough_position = 4590.0 angstrom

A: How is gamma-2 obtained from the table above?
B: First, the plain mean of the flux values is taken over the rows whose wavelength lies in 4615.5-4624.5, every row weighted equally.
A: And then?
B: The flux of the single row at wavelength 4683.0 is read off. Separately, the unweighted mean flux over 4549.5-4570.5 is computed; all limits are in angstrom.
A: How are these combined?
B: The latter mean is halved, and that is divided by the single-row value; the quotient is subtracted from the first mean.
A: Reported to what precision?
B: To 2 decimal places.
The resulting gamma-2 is 1.76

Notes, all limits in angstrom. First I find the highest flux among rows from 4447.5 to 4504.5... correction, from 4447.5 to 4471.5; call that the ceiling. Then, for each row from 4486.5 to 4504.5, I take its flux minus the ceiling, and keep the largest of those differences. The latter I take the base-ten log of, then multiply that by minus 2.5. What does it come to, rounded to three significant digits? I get 1.42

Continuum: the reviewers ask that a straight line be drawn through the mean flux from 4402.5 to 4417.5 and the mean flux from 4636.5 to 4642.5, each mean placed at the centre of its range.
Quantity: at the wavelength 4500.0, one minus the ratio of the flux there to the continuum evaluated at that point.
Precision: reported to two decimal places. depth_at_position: -0.06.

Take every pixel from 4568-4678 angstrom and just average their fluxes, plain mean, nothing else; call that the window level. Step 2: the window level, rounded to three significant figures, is 2.30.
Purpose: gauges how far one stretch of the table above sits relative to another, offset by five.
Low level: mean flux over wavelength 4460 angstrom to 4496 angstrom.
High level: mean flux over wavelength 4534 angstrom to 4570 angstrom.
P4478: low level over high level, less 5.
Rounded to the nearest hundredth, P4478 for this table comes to -4.06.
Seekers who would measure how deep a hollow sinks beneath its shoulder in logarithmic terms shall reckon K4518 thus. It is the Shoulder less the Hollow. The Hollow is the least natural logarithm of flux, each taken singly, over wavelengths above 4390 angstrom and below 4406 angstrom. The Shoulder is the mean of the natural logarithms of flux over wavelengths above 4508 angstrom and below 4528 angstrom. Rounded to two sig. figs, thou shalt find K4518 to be 0.063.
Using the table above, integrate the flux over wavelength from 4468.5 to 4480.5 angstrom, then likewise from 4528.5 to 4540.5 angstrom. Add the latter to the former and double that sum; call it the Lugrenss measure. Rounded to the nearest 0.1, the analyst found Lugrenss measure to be 115.1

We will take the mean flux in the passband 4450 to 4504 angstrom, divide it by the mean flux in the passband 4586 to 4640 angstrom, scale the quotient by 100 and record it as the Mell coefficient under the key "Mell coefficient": 100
